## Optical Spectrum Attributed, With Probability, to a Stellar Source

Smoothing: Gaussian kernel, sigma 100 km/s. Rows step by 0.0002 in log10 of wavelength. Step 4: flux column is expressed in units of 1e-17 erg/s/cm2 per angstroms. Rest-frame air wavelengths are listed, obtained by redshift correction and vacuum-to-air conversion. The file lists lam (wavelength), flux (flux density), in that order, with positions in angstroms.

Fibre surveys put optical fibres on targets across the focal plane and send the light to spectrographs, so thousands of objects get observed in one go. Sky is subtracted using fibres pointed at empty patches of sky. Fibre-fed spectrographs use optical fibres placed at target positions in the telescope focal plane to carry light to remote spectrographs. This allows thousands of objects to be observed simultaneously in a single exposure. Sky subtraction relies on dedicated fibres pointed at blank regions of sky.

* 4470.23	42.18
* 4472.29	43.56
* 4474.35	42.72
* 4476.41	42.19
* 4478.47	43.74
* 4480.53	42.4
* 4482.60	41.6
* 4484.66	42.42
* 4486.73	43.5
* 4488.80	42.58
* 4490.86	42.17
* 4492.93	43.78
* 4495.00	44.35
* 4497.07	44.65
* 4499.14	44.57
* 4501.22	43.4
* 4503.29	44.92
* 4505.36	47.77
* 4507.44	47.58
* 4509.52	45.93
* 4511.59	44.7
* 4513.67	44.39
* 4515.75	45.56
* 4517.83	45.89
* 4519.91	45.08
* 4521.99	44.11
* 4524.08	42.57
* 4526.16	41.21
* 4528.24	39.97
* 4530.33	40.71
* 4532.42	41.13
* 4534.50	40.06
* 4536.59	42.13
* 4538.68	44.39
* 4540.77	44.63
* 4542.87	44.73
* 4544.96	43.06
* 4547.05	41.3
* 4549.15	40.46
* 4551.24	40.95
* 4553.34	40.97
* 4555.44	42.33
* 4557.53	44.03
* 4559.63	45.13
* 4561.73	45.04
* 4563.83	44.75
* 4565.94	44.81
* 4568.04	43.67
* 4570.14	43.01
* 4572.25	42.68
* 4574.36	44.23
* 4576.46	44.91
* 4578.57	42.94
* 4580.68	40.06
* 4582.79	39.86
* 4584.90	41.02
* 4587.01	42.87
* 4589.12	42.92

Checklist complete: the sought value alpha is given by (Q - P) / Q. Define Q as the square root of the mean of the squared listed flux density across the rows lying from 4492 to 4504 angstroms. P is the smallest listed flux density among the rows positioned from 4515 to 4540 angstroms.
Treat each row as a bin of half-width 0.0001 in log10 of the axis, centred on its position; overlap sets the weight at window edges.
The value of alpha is 0.097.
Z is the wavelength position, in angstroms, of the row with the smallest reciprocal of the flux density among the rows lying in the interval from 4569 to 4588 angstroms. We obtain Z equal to 4576.46 angstroms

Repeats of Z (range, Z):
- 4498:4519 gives 4505.36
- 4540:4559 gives 4542.87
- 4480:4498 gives 4497.07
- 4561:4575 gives 4561.73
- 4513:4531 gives 4517.83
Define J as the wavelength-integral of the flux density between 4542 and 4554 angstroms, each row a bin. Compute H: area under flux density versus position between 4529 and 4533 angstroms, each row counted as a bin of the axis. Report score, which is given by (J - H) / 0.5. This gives 680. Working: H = 163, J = 503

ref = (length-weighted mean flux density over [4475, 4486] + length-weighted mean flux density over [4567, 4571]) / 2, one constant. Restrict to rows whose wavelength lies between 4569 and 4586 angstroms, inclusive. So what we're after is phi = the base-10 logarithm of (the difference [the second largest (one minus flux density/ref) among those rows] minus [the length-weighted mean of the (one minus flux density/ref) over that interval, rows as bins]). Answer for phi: -1.27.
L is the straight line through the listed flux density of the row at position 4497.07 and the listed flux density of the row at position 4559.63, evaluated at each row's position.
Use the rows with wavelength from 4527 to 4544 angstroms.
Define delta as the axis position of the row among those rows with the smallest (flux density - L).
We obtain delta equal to 4528.24 angstroms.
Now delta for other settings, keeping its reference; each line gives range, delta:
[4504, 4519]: 4513.67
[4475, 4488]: 4482.60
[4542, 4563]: 4549.15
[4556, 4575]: 4572.25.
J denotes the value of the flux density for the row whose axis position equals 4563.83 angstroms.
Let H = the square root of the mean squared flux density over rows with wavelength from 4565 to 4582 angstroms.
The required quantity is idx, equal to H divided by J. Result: 0.97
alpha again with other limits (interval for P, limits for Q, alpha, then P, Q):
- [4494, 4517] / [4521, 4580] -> -0.012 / 43.4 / 42.9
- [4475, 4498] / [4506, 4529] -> 0.061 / 41.6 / 44.3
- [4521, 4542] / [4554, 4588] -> 0.076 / 39.97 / 43.2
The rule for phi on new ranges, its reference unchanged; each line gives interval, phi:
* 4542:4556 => -1.64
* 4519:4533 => -1.49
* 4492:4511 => -1.48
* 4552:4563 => -1.58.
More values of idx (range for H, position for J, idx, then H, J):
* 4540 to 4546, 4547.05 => 1.07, 44.1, 41.3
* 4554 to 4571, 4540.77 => 0.99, 44.1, 44.63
